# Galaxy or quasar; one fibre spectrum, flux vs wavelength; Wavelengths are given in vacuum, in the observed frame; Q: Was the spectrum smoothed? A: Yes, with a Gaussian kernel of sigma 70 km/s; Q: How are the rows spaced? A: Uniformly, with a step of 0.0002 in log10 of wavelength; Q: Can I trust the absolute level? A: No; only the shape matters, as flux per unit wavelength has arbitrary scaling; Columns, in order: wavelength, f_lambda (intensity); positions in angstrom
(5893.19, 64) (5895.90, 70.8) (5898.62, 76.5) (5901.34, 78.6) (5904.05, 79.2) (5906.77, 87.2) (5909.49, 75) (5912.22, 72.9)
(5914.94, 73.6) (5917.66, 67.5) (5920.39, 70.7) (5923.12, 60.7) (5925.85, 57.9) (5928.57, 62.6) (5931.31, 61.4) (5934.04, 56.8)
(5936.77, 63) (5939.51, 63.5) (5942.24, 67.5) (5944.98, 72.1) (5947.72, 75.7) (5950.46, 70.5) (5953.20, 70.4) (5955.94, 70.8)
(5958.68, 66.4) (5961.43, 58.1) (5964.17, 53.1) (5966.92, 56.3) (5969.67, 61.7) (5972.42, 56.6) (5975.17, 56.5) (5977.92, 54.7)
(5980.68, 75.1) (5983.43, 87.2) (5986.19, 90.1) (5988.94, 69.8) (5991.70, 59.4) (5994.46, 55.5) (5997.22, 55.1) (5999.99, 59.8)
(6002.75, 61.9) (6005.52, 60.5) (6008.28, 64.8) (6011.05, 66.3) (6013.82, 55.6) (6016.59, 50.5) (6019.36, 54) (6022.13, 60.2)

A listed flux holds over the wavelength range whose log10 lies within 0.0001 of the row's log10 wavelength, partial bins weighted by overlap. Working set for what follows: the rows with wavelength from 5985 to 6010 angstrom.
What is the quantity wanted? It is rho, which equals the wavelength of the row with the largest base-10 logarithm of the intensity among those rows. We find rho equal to 5986.19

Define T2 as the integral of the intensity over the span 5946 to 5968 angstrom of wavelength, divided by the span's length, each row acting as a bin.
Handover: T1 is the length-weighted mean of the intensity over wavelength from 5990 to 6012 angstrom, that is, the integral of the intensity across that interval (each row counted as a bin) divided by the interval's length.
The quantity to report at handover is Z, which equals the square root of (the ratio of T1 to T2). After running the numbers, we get 0.96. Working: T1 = 60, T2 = 65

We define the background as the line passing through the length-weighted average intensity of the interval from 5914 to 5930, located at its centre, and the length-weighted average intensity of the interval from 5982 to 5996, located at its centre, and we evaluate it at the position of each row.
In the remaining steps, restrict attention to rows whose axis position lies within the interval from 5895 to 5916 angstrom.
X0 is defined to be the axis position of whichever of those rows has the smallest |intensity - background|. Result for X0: 5895.90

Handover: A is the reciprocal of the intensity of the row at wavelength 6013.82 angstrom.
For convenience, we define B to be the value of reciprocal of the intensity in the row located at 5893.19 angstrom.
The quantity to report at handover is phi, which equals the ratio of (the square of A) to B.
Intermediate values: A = 0.0180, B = 0.016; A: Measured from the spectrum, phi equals 0.021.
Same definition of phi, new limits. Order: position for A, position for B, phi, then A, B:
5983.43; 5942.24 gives 0.009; 0.0115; 0.015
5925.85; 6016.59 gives 0.015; 0.0173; 0.020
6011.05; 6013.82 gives 0.013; 0.0151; 0.018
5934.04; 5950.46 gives 0.022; 0.0176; 0.014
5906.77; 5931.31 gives 0.008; 0.0115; 0.016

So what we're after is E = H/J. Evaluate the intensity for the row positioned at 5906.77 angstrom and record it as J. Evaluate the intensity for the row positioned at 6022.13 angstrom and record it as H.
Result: 0.69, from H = 60.2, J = 87.2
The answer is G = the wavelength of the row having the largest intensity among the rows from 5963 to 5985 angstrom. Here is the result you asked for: 5983.43 angstrom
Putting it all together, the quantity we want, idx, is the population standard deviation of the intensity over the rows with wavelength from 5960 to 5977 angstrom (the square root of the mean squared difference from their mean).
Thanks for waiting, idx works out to 2.6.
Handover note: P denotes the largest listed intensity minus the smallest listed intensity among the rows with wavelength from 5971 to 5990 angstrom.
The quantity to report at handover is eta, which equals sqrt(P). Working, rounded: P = 35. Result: 5.9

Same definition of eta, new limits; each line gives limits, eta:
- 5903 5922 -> 4.4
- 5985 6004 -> 5.9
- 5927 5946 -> 3.9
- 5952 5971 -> 4.2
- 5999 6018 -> 4.0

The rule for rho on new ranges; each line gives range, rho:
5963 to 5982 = 5980.68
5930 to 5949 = 5947.72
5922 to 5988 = 5986.19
